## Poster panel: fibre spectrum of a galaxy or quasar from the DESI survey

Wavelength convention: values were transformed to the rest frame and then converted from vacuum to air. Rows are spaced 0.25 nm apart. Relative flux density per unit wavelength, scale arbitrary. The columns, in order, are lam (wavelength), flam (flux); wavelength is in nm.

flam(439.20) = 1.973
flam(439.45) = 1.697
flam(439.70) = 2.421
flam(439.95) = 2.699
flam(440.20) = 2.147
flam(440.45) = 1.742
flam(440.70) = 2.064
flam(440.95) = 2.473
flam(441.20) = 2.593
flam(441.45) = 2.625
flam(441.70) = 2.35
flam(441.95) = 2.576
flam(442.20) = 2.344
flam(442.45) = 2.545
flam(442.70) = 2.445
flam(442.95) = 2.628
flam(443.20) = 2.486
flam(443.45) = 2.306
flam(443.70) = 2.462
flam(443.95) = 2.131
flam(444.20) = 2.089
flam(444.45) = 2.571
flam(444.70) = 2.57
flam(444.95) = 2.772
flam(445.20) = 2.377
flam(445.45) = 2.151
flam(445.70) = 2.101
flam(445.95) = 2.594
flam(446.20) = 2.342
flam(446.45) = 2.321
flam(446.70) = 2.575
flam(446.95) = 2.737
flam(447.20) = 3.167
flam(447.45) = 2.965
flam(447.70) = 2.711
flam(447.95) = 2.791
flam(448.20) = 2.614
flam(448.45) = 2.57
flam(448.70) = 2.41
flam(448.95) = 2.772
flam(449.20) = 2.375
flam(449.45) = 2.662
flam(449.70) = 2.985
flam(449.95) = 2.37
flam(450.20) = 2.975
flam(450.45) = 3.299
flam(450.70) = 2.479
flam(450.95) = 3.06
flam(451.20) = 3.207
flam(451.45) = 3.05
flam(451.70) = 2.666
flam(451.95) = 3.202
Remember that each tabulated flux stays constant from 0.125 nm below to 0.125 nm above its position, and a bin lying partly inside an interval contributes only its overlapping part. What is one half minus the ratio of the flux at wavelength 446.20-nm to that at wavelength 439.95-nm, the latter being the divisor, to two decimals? -0.37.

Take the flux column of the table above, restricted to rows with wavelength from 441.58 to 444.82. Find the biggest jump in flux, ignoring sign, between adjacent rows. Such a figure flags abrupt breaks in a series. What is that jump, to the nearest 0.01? 0.48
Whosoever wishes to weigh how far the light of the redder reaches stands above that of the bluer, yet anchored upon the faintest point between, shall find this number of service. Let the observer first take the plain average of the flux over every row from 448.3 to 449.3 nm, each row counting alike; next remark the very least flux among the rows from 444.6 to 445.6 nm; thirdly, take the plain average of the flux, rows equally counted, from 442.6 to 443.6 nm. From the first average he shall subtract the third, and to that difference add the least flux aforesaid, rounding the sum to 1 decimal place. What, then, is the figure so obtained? 2.2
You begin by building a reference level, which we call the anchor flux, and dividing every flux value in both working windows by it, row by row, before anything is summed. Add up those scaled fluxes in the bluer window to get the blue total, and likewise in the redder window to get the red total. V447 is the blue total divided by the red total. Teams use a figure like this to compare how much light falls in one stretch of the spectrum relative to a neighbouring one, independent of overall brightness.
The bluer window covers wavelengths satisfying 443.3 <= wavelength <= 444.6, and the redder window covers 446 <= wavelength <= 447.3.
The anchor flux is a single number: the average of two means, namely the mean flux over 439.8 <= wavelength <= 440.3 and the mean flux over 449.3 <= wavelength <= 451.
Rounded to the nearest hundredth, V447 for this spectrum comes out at 0.88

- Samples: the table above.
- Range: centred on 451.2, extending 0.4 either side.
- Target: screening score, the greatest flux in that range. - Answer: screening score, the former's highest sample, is 3.207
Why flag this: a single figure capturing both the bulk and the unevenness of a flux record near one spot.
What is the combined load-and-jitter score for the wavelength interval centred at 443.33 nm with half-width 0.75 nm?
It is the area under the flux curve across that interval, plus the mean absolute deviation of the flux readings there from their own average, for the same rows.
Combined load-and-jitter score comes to 3.7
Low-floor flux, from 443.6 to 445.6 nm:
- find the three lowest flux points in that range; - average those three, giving 2.12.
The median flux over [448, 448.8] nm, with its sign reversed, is -2.6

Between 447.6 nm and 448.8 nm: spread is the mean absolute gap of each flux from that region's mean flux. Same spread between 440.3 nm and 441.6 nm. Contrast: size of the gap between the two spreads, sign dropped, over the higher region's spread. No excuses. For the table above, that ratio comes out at 2.01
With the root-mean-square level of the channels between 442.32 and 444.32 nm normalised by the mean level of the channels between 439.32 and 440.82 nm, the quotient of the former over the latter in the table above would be 1.12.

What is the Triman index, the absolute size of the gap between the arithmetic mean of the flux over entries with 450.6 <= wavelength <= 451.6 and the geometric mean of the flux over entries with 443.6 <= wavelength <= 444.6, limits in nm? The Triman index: 0.65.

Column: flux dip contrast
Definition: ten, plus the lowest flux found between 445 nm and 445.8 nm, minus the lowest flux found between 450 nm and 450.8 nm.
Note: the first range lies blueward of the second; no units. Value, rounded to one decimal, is 9.6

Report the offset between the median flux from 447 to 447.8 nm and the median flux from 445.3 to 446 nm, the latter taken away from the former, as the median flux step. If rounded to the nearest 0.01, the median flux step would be 0.81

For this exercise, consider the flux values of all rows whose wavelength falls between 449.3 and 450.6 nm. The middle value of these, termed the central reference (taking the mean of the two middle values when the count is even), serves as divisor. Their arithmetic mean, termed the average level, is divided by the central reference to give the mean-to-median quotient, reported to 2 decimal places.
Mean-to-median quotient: 0.96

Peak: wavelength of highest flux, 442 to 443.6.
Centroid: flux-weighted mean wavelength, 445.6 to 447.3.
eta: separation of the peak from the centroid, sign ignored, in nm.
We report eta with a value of 3.55 nm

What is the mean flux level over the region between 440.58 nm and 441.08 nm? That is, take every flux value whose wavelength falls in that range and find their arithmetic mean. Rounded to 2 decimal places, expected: 2.27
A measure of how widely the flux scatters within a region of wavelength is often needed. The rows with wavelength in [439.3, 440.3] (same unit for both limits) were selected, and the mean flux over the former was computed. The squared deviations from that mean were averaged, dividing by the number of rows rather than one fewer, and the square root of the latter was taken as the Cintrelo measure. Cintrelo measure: 0.37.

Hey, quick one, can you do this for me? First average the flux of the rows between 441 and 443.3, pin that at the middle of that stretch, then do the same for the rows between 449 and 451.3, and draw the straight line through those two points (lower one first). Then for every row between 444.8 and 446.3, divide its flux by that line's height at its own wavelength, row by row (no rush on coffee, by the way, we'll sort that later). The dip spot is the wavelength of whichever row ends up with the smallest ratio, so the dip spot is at 445.70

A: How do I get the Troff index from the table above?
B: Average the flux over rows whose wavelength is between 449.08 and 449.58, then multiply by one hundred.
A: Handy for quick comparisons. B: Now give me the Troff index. 252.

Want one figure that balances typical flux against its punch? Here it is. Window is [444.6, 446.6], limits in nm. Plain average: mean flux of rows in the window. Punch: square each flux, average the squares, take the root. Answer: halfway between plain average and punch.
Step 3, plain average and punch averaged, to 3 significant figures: 2.41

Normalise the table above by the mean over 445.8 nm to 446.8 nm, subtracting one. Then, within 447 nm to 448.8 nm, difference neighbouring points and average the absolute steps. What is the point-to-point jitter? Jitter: 0.062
